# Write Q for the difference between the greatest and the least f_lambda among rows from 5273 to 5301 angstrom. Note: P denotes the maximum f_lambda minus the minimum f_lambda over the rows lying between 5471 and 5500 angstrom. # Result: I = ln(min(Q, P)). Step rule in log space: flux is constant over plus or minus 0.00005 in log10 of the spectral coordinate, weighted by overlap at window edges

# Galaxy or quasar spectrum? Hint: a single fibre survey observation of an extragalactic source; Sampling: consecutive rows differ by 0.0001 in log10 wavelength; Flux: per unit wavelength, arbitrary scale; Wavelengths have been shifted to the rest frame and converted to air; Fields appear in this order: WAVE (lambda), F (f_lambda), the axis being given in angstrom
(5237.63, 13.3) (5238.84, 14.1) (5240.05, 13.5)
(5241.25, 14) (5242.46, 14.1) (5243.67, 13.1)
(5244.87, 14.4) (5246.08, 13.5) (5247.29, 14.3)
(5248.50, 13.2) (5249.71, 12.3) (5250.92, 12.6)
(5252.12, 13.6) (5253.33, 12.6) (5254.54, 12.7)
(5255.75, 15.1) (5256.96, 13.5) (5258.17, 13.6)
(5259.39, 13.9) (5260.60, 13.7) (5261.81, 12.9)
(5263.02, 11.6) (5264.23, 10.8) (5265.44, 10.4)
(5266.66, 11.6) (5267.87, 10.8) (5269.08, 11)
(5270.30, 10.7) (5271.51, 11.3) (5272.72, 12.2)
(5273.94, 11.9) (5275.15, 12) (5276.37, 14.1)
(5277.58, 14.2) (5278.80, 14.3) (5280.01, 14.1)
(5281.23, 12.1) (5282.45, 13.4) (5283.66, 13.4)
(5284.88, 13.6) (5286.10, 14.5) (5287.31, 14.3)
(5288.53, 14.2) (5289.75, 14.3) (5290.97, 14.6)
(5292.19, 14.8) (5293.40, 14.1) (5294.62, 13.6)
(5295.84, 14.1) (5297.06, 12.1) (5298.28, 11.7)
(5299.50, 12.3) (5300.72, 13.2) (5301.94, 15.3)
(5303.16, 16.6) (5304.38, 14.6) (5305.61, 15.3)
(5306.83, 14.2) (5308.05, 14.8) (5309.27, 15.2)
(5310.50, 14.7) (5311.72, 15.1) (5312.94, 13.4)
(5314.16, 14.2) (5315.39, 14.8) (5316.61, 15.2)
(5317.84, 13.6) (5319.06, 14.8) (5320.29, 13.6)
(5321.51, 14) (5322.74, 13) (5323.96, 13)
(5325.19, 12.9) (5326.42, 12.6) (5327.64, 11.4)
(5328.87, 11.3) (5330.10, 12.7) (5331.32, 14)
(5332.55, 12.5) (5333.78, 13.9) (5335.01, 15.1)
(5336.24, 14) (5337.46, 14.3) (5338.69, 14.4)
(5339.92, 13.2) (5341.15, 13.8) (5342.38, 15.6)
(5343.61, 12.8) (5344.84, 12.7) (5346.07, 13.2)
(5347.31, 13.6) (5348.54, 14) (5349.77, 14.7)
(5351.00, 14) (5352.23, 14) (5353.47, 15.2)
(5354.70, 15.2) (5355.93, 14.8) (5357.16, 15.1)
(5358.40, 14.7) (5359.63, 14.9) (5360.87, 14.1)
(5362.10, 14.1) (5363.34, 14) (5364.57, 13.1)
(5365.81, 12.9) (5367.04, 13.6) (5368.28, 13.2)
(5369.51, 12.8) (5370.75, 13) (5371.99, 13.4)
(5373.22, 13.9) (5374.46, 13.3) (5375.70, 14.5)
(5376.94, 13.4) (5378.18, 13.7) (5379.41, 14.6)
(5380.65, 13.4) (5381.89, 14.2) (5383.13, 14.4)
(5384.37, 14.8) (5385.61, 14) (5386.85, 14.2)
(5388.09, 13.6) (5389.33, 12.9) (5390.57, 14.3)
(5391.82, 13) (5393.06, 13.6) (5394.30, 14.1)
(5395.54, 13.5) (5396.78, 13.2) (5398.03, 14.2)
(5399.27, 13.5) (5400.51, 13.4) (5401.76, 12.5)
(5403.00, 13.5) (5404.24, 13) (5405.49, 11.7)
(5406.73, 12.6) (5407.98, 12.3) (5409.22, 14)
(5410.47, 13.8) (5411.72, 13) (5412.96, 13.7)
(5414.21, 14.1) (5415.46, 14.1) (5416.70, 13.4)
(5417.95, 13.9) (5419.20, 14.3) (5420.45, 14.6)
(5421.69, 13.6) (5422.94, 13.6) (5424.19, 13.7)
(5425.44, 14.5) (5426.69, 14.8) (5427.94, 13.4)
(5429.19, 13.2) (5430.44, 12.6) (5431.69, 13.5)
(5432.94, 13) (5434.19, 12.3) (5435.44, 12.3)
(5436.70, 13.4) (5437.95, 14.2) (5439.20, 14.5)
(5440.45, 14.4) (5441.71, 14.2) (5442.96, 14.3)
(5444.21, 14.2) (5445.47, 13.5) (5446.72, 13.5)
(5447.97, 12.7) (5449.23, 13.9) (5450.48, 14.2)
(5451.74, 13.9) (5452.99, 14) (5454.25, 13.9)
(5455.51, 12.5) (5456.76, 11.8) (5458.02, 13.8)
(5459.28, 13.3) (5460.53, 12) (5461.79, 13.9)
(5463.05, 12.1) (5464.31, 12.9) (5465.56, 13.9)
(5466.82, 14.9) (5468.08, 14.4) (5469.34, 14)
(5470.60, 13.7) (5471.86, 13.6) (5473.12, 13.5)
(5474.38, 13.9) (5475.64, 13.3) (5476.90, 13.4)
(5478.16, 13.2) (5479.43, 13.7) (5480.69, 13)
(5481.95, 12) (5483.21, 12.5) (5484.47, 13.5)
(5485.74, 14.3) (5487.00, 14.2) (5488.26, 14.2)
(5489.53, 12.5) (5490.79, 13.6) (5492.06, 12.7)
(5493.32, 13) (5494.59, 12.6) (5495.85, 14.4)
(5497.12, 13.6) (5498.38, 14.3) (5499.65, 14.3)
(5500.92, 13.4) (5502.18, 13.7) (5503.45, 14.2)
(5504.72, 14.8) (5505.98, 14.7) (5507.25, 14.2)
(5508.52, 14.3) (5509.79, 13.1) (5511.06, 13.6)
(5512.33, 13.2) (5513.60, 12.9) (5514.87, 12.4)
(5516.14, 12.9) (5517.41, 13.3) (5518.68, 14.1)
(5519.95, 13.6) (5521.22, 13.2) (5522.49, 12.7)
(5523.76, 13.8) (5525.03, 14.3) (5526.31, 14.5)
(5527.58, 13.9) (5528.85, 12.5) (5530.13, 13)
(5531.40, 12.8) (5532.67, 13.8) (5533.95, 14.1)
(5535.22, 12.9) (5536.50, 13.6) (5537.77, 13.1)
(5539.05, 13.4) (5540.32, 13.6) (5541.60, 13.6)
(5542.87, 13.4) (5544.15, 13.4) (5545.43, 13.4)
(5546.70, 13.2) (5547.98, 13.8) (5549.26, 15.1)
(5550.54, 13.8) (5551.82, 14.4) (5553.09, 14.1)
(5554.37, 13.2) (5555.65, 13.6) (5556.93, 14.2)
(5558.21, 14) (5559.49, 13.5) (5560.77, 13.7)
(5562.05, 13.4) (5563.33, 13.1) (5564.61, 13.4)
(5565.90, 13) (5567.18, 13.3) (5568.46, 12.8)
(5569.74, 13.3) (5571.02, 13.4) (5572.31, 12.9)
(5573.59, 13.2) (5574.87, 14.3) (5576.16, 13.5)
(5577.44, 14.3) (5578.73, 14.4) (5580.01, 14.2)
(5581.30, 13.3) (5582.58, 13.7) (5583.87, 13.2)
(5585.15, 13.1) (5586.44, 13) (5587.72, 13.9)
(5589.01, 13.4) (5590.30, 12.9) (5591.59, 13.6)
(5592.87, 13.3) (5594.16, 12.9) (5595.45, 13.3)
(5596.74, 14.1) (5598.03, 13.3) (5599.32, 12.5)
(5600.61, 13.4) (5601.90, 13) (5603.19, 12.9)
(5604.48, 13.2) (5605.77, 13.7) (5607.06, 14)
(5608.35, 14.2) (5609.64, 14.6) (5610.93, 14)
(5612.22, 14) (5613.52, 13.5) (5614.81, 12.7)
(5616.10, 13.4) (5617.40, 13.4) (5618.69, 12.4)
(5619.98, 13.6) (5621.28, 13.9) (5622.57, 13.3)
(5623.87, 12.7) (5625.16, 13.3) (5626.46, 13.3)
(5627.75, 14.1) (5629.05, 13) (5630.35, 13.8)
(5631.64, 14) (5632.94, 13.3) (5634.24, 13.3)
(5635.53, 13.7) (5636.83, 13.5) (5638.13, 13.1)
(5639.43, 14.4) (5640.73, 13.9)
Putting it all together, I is 0.88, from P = 2.4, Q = 3.10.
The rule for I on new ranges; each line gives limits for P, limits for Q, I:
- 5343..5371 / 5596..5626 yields 0.79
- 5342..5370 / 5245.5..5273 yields 1.06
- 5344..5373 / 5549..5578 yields 0.83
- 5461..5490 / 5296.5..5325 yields 1.06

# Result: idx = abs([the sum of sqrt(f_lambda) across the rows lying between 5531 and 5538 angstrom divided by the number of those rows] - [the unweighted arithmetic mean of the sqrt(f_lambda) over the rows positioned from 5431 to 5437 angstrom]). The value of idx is 0.07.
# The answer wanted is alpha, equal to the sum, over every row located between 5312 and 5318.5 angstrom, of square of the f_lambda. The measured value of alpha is 1016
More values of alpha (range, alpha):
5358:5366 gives 1370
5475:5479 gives 531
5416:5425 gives 1348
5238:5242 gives 577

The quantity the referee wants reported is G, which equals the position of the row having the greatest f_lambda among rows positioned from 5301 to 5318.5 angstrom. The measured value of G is 5303.16 angstrom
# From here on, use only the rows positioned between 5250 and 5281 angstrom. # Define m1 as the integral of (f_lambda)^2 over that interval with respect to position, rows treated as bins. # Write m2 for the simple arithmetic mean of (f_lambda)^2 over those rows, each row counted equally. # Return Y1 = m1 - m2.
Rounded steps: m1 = 4975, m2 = 161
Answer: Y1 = 4814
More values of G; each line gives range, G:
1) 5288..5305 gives 5303.16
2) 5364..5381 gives 5379.41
